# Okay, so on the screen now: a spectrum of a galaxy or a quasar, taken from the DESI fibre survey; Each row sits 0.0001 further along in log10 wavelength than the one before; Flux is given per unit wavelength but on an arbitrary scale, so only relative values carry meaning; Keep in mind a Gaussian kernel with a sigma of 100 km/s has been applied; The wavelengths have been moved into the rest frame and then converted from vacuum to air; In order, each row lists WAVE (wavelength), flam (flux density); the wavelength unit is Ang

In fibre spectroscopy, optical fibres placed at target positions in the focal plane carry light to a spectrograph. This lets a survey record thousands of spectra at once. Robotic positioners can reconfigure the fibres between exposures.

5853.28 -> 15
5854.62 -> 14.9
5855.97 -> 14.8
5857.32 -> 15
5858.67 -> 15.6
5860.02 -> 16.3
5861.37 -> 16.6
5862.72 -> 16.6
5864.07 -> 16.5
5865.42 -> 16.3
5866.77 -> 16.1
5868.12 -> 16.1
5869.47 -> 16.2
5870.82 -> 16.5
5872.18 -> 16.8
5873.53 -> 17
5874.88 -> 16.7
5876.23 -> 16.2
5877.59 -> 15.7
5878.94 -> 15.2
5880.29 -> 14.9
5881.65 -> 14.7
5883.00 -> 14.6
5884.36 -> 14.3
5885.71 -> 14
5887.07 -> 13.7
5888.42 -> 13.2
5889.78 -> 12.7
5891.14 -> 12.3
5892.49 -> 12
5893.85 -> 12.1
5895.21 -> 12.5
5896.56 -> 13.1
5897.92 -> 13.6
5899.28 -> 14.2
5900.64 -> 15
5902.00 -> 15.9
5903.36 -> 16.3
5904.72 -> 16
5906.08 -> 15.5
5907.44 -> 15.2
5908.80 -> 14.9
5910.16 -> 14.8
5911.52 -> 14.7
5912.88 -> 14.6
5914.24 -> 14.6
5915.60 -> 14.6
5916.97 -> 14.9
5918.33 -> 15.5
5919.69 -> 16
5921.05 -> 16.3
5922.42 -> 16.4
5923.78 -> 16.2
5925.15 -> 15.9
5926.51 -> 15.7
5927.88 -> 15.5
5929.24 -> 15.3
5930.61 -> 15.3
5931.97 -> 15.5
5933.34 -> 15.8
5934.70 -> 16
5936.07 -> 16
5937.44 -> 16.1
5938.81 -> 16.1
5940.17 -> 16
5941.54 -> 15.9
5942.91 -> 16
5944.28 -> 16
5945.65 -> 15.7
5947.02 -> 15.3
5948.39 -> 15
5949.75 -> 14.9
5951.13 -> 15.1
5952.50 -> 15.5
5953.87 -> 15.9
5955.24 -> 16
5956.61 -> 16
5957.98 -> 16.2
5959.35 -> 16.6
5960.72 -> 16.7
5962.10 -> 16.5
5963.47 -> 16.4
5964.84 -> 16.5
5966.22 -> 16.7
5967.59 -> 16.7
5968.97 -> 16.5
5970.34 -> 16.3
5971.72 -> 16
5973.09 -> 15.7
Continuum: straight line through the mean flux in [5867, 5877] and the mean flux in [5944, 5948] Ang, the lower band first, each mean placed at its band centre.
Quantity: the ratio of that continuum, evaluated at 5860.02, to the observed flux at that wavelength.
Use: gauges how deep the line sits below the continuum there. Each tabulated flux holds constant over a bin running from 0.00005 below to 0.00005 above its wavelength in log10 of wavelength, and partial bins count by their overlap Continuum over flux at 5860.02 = 1.02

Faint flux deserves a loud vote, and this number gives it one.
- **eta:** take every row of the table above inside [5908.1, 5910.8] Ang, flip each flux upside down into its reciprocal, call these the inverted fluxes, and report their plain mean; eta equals 0.067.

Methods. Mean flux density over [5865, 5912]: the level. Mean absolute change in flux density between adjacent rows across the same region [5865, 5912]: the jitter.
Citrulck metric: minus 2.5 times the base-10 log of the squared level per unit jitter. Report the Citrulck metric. -7.0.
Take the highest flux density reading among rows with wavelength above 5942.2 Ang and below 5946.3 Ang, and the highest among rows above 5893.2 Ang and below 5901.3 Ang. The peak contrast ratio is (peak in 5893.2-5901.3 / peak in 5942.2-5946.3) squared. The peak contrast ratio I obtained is 0.88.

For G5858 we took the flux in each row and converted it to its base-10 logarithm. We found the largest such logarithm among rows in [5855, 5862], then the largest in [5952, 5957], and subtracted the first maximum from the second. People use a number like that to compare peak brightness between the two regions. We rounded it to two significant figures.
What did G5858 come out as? -0.016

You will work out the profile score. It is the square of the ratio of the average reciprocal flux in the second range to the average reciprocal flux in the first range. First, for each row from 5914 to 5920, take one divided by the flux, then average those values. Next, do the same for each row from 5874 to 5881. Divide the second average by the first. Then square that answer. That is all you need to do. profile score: 0.92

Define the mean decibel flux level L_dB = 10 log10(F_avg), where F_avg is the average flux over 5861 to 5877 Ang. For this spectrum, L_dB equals 12.2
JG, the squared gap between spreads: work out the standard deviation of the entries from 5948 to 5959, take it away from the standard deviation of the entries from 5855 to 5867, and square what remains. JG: 0.03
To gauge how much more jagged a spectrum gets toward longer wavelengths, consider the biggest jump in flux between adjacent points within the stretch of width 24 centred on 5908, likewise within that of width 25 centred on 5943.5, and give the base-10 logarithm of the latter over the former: -0.35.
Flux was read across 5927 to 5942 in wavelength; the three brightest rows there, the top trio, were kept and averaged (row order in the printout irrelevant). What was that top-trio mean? 16.1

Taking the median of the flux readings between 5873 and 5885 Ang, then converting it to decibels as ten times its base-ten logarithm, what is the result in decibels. 11.8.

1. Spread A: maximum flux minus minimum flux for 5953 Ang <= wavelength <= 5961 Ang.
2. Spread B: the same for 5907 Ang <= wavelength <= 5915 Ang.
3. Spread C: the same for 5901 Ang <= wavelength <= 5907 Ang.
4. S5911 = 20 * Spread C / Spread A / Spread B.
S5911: 33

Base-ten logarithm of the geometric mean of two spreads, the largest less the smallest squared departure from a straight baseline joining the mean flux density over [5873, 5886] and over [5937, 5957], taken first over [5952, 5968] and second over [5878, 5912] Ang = 0.5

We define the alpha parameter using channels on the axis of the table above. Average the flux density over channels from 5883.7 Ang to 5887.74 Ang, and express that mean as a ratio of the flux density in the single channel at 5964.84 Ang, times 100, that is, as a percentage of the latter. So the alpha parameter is 85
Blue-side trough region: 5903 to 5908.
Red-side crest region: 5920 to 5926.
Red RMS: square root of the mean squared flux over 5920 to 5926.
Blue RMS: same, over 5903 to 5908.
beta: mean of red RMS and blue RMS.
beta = 16.0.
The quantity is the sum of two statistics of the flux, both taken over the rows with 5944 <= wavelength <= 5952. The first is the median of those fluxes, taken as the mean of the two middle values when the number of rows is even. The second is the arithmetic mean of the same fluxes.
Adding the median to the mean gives 30.5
